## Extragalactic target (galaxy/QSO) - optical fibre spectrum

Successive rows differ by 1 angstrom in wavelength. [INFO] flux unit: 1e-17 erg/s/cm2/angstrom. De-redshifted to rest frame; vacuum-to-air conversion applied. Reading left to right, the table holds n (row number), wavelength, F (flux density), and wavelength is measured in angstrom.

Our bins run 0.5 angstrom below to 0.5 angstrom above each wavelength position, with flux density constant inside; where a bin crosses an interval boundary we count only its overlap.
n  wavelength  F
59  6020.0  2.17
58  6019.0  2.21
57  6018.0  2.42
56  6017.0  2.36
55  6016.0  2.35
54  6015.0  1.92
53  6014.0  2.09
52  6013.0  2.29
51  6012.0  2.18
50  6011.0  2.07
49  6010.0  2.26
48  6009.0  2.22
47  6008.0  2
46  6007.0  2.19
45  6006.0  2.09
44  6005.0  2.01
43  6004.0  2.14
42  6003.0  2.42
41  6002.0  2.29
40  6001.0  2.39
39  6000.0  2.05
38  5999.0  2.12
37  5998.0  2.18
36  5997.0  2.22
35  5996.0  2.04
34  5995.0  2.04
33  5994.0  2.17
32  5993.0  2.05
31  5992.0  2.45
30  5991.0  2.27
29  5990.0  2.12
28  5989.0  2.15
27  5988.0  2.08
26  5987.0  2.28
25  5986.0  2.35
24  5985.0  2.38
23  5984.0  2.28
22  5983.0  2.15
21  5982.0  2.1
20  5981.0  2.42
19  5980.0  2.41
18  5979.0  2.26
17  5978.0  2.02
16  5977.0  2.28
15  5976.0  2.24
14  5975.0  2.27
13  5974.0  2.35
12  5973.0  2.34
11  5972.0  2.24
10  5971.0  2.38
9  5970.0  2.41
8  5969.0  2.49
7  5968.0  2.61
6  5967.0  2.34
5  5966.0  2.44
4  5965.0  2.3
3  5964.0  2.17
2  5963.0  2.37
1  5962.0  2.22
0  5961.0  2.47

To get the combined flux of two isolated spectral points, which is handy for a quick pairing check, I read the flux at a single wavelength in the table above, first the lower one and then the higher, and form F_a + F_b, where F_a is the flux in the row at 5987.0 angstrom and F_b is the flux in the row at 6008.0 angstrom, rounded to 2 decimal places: 4.28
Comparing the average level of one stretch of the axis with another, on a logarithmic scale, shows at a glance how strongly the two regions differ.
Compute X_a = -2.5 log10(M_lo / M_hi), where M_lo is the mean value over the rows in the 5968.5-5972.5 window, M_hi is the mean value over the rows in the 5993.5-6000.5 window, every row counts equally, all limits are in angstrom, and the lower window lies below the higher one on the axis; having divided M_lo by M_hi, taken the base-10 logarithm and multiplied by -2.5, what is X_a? -0.13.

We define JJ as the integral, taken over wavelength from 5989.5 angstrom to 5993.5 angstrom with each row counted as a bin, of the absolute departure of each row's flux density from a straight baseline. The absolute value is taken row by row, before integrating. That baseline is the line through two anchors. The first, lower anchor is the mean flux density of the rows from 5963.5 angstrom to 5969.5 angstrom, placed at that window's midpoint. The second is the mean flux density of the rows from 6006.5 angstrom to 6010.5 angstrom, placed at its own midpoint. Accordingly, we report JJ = 0.55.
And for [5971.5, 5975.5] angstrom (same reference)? 0.22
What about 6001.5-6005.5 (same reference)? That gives 0.54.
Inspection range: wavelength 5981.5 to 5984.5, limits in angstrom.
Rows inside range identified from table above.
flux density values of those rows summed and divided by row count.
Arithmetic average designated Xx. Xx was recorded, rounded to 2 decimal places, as 2.18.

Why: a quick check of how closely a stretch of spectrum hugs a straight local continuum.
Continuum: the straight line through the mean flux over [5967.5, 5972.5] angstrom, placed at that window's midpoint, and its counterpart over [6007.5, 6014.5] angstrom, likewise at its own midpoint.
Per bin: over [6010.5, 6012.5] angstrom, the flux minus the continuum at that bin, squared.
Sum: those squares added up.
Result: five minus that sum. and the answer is 4.99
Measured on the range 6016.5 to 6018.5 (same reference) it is 4.85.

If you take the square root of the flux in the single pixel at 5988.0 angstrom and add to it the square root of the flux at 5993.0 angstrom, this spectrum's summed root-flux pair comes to 2.87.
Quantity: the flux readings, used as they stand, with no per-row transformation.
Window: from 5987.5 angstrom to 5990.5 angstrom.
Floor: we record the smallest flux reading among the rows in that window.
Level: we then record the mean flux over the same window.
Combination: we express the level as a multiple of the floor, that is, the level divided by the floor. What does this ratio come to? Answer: 1.02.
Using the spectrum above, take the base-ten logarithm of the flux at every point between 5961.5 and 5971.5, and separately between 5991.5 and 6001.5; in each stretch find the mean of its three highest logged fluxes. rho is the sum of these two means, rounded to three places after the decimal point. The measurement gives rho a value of 0.771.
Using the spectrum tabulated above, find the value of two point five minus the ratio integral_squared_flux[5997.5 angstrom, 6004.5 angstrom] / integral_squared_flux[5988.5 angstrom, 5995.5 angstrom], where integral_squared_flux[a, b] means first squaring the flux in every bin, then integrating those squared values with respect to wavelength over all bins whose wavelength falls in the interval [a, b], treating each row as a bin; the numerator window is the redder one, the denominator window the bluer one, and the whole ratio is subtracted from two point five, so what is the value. 1.46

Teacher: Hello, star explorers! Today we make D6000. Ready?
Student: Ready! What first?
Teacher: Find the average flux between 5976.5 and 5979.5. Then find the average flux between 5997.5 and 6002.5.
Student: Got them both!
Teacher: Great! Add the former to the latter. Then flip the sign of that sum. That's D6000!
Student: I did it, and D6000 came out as -4.39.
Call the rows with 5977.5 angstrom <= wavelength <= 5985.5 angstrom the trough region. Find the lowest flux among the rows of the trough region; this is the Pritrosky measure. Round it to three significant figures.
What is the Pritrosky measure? 2.02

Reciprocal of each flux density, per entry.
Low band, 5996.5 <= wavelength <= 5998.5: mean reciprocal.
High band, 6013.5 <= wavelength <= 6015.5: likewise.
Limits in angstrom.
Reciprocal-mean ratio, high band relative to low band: 1.10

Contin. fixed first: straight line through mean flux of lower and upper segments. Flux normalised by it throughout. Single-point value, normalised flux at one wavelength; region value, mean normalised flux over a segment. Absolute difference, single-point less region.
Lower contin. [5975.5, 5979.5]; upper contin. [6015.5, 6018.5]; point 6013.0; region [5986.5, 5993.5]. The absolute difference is 0.00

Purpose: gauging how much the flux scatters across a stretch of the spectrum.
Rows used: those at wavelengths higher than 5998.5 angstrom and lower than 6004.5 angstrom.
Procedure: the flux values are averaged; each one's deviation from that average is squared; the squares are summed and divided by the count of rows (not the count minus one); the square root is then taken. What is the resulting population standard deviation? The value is 0.140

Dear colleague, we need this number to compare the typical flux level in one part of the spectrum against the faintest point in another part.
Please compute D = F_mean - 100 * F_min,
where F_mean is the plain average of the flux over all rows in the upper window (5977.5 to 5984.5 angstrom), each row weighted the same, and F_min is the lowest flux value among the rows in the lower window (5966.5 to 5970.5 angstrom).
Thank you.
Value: -232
